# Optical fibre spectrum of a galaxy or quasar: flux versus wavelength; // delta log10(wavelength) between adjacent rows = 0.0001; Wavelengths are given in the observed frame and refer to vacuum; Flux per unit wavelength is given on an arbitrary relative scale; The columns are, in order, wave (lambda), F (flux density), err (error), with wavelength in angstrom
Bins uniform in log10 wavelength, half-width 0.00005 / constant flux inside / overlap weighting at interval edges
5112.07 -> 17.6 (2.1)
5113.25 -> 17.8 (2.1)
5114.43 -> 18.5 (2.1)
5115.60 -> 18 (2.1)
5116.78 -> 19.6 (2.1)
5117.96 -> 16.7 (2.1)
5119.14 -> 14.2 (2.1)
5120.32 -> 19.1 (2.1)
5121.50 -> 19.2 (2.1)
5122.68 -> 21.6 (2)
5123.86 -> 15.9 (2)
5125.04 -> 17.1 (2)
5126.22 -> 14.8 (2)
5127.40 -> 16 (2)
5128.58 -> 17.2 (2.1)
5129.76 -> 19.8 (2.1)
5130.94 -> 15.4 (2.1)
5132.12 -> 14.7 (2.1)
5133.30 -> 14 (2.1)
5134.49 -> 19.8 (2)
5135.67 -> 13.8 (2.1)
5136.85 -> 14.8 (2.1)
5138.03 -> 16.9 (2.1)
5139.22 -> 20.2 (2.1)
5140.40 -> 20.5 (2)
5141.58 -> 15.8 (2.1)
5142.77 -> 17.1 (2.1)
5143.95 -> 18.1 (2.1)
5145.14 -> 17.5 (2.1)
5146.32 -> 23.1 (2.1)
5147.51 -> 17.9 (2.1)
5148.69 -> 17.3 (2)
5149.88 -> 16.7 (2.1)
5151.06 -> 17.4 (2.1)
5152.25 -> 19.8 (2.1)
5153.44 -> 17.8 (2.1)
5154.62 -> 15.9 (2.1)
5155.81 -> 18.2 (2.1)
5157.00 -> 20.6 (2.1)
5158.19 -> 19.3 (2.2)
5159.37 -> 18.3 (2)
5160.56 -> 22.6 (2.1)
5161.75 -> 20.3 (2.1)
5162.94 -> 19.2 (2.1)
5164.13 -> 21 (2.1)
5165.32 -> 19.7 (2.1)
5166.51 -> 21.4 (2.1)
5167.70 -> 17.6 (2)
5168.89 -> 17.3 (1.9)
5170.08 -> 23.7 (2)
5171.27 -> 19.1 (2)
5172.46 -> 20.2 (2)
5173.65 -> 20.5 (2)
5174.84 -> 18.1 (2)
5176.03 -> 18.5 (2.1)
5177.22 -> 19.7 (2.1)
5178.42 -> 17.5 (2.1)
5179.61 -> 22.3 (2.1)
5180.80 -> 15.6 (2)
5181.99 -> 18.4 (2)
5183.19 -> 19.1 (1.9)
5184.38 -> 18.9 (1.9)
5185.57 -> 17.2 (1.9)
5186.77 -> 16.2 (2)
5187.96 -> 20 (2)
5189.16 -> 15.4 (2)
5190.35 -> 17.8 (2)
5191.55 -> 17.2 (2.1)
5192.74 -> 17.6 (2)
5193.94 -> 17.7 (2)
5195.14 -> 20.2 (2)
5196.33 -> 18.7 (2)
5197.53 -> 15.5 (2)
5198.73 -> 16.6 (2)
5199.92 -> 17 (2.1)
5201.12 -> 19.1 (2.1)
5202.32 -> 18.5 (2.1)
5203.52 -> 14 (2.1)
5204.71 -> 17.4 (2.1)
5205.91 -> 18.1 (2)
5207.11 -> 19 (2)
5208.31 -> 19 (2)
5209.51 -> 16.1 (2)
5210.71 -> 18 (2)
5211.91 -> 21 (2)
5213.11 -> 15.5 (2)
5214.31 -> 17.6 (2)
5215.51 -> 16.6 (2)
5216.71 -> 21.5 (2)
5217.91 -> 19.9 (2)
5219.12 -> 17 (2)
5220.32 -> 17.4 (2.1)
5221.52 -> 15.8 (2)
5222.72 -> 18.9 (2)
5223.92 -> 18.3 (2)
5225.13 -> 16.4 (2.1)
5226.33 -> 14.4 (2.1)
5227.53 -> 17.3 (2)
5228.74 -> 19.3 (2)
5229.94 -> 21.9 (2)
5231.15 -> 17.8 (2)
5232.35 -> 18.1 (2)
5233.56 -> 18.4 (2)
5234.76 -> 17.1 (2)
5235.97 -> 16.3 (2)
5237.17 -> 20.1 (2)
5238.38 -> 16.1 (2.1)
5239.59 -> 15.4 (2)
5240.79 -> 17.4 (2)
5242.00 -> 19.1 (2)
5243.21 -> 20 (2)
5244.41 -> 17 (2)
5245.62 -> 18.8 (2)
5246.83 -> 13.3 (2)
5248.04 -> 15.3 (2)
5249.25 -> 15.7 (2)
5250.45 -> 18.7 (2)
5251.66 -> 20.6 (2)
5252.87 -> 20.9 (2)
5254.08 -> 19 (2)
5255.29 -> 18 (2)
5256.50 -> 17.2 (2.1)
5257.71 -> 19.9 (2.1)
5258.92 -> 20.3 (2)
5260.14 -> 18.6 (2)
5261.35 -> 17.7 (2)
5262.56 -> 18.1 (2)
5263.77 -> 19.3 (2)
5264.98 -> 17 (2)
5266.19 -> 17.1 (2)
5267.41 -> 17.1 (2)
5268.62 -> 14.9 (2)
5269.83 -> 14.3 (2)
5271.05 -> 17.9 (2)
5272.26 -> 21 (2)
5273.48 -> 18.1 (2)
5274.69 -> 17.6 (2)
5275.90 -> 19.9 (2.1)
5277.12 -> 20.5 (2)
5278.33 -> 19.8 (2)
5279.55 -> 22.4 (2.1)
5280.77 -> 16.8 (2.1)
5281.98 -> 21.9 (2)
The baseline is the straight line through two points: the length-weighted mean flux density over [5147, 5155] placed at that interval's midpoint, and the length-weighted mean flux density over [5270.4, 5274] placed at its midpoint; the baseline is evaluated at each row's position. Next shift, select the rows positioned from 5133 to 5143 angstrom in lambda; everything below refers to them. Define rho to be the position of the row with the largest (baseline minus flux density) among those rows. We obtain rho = 5135.67 angstrom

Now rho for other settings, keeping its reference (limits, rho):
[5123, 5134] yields 5133.30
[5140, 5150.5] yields 5141.58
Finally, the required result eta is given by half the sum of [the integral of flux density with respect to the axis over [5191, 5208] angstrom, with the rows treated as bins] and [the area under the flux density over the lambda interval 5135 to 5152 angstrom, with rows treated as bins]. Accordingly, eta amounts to 300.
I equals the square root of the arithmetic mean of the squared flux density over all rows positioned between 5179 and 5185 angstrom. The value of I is 19.0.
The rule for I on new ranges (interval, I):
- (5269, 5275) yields 17.9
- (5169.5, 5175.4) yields 20.4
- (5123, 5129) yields 16.2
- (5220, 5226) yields 17.4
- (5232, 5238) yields 18.0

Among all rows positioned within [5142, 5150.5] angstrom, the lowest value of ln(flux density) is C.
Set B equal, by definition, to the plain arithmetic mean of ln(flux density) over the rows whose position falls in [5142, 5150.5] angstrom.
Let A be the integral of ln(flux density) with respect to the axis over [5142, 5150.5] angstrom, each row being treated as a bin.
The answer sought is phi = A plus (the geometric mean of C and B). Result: 27.5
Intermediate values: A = 24.6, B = 2.90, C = 2.82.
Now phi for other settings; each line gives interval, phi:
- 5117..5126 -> 28.5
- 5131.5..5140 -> 26.4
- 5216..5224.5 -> 27.5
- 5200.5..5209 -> 27.2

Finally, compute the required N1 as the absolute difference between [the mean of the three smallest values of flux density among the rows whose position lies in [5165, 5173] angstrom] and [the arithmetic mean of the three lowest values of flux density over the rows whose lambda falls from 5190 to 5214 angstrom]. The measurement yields 3.0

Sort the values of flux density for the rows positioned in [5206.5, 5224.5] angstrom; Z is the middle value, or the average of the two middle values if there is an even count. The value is 18.0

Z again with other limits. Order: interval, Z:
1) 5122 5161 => 17.4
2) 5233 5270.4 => 17.7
